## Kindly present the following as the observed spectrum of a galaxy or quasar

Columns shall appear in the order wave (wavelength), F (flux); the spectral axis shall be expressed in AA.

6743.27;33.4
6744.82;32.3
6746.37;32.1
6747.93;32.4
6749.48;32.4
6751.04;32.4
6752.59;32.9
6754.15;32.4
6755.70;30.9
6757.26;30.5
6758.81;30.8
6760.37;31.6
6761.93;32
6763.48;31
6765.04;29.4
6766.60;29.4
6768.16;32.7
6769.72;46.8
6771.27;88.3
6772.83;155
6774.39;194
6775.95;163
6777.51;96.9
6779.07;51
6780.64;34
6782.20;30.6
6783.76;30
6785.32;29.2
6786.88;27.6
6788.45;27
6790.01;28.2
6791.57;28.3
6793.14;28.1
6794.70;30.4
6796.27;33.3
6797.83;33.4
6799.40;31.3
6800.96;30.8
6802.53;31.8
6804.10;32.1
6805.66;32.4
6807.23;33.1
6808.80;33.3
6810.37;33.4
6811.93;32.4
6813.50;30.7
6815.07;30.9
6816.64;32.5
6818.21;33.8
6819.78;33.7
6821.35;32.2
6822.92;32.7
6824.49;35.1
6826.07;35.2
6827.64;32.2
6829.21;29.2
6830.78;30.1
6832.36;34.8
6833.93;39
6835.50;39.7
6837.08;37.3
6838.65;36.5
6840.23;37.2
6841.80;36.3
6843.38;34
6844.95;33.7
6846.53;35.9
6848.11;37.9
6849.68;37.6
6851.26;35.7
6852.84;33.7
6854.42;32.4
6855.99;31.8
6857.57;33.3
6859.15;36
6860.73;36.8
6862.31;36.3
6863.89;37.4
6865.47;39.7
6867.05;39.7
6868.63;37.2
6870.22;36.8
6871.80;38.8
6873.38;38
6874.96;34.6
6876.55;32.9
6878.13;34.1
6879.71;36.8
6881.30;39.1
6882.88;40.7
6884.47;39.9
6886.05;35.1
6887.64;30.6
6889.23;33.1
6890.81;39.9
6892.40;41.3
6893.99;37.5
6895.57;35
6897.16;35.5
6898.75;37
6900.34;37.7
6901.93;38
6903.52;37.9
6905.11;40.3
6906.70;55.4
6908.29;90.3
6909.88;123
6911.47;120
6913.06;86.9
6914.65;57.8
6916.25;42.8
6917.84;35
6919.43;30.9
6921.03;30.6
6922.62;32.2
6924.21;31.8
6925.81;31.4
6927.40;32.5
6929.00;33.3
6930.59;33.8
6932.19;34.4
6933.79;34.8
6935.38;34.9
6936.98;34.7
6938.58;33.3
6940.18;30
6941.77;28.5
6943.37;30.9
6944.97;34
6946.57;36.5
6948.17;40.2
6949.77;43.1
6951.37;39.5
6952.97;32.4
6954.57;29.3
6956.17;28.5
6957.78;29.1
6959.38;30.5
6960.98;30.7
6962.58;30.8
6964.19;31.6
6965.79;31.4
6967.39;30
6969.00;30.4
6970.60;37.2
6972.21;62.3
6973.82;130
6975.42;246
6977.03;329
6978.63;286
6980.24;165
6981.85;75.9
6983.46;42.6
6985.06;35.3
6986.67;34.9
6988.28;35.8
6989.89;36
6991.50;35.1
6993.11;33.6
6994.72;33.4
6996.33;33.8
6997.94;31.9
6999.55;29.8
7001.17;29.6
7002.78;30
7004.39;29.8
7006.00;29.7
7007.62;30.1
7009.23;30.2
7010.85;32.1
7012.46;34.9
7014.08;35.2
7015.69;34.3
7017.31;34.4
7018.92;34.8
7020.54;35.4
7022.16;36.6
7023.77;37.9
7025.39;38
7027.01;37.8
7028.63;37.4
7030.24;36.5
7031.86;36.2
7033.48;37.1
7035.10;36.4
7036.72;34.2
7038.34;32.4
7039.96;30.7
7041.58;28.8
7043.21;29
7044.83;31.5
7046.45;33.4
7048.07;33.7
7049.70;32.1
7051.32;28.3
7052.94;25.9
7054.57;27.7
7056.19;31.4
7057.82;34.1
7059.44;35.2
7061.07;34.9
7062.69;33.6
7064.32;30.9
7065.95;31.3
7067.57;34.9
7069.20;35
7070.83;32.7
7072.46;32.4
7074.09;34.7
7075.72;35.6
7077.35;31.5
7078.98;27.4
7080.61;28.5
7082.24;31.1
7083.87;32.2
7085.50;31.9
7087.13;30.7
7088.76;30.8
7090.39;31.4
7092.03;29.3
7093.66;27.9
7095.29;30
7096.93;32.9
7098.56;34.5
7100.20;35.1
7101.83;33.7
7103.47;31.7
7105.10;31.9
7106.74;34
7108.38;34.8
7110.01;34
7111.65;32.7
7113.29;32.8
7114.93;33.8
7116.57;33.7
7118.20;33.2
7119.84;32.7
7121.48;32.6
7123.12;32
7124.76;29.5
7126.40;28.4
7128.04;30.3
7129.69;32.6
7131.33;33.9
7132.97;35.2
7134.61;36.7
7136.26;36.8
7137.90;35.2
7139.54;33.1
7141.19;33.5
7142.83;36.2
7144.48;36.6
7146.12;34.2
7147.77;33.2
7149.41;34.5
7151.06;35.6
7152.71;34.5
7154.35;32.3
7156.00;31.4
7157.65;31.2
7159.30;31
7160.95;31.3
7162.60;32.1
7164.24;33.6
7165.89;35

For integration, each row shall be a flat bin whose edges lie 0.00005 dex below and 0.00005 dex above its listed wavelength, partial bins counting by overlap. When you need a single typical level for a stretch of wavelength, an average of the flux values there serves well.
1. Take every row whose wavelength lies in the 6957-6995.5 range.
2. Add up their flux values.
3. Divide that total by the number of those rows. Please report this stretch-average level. 78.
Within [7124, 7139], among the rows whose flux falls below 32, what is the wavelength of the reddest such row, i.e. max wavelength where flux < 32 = 7128.04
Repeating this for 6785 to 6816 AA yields 6815.07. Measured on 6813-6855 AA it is 6830.78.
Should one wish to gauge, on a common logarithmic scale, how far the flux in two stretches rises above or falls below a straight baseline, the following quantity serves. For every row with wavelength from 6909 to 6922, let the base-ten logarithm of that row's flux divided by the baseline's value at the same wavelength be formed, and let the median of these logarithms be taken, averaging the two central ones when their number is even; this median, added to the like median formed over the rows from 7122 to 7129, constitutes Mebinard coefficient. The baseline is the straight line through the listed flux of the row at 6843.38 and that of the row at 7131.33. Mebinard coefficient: 0.11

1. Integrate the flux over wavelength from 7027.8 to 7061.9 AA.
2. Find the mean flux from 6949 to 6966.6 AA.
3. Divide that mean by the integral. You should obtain 0.029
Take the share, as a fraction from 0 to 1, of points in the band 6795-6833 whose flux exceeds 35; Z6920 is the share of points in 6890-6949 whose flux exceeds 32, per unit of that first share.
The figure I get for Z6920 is 10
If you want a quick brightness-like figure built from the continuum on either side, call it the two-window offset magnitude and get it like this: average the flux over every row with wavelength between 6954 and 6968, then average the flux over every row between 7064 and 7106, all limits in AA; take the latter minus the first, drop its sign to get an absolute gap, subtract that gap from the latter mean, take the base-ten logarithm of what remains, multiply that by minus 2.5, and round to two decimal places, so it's -3.70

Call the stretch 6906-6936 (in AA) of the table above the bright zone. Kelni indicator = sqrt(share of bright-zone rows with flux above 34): 0.76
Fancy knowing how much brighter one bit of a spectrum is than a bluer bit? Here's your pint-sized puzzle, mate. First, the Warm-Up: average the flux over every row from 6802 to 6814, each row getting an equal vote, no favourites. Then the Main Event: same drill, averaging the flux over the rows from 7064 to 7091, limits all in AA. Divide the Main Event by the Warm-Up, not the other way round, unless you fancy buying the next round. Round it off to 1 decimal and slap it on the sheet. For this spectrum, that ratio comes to 1.0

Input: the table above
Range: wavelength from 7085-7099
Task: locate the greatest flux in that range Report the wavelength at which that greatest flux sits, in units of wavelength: 7098.56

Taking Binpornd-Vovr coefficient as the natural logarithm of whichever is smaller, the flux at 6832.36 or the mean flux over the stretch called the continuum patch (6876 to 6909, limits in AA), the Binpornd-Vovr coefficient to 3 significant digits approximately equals 3.55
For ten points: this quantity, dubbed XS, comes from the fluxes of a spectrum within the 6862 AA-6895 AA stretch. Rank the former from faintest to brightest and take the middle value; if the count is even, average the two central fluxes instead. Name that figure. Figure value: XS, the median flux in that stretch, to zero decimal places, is 37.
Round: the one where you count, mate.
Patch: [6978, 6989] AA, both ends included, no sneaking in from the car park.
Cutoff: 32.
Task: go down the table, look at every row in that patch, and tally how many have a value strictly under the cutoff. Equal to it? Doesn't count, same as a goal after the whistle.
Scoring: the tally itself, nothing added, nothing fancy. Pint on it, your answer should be 0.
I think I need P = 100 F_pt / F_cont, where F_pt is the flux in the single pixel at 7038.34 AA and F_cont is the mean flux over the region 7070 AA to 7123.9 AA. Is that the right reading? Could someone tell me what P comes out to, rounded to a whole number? 100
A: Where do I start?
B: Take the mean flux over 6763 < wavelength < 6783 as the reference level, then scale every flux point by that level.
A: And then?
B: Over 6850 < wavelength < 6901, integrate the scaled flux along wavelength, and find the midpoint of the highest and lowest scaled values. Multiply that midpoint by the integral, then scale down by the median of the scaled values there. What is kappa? 24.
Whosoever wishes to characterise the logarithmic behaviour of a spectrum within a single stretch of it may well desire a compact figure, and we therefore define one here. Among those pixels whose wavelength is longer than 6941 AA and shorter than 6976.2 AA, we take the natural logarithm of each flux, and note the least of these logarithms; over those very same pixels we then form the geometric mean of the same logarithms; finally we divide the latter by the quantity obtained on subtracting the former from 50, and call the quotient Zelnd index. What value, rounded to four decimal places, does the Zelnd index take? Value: 0.0780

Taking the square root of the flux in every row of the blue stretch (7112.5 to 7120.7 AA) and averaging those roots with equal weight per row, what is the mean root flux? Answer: 5.77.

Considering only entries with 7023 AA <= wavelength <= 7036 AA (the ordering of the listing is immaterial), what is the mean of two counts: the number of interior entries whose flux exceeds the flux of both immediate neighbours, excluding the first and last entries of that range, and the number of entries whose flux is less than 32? 1.0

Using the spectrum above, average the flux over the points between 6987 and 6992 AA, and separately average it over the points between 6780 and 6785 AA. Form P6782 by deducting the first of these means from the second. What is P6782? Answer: -4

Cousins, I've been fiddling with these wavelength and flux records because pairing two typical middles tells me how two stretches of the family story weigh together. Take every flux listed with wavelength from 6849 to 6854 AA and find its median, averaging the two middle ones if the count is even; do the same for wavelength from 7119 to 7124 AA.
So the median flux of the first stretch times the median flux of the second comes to 1164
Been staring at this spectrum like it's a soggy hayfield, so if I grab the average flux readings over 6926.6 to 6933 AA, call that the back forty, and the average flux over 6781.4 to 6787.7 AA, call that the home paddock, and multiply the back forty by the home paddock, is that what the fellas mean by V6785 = 983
